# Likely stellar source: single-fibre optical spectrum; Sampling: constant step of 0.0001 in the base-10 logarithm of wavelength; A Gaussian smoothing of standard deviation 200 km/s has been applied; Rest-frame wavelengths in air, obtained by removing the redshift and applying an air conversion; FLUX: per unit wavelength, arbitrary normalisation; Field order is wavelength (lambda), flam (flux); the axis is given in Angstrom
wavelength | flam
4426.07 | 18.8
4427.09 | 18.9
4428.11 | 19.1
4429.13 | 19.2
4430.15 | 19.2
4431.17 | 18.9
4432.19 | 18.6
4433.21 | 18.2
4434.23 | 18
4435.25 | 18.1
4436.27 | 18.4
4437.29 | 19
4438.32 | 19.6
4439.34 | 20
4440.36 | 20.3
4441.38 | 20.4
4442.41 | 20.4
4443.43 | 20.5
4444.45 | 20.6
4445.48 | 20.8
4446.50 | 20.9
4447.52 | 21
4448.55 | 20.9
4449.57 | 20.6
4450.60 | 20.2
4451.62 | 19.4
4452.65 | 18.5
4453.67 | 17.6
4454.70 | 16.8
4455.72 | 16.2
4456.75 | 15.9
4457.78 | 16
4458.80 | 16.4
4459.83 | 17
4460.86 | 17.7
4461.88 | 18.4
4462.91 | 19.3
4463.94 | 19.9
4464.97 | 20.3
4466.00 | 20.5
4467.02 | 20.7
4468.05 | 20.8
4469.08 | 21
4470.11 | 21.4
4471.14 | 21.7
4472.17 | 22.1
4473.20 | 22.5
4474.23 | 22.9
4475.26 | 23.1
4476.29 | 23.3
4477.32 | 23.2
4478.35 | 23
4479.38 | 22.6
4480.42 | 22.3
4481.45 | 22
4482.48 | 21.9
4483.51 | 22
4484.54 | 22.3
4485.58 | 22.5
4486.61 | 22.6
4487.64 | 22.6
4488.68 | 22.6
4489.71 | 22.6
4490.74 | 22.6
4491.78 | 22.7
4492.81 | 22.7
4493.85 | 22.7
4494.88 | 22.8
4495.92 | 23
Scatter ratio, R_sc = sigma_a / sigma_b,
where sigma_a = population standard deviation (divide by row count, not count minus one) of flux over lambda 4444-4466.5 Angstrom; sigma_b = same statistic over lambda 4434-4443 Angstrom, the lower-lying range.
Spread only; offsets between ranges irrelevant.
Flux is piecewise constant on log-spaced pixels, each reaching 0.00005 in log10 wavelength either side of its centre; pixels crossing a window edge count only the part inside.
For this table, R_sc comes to 1.9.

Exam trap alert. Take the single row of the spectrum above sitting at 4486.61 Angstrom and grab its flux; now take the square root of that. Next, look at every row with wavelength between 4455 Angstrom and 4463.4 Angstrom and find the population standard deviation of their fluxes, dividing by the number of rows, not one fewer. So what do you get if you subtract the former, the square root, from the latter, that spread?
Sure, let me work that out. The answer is -3.59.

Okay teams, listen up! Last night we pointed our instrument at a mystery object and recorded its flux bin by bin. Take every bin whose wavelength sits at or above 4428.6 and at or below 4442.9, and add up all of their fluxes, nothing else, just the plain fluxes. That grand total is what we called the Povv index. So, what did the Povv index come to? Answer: 268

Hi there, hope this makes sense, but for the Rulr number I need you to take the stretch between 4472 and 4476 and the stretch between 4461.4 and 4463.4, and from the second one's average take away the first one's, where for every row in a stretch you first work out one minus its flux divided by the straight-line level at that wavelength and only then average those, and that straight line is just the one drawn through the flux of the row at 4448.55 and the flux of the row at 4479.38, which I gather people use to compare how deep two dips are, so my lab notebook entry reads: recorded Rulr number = 0.15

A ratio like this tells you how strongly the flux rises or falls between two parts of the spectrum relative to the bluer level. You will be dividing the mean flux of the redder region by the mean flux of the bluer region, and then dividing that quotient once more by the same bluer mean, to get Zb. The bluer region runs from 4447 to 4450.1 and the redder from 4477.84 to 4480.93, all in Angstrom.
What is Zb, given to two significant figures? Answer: 0.052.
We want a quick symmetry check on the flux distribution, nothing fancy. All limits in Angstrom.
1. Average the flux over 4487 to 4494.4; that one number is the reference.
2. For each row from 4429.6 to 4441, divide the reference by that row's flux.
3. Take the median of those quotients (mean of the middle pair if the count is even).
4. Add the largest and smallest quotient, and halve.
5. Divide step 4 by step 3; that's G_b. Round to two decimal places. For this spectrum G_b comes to 0.99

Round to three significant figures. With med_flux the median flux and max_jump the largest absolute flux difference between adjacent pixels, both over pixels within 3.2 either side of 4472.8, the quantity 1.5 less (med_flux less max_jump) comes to -20.4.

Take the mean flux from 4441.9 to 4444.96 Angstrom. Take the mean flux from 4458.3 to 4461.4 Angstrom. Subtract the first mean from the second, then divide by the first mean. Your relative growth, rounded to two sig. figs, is -0.17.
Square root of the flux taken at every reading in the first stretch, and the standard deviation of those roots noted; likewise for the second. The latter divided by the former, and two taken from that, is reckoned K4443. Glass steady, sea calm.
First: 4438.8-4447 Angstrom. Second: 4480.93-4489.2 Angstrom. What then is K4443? -0.98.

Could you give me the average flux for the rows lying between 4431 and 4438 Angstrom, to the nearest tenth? 18.5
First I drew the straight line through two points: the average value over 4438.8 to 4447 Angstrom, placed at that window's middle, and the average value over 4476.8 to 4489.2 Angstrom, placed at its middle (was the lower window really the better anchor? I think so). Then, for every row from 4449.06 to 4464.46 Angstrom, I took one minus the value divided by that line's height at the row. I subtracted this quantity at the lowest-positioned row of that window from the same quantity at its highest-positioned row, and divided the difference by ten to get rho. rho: 0.007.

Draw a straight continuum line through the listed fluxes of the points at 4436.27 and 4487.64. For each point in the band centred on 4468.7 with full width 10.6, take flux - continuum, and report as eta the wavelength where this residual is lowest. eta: 4463.94 Angstrom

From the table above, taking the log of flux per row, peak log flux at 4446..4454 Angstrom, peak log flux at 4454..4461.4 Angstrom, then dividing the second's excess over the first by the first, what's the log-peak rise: -0.056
